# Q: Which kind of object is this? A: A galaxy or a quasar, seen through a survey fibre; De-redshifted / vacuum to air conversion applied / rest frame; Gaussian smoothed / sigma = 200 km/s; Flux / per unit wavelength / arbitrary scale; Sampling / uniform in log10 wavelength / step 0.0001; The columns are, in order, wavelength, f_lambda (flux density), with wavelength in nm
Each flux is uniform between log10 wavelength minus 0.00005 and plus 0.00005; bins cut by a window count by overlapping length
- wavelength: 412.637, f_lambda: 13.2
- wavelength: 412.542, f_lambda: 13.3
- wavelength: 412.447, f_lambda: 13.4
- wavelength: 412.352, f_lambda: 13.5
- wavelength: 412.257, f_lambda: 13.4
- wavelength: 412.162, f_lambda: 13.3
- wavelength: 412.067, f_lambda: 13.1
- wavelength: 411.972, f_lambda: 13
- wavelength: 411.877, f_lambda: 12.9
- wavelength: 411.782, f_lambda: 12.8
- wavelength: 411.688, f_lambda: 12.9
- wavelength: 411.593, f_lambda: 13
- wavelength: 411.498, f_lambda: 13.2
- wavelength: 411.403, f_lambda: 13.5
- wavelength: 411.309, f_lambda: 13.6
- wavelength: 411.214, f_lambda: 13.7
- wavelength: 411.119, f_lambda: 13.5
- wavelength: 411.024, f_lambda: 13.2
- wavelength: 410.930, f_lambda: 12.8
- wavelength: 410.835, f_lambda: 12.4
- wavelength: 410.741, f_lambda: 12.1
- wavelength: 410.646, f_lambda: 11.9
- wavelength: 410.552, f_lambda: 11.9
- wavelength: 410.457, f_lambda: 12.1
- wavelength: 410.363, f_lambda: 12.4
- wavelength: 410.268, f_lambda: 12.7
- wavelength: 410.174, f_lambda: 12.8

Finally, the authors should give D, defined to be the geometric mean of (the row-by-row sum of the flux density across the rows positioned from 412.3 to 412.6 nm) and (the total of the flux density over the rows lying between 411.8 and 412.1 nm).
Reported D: 39.6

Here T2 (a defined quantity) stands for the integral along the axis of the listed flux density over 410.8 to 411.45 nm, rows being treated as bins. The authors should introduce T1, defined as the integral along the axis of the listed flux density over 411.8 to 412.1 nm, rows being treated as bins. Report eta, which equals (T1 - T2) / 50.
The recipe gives -0.095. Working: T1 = 4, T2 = 8.6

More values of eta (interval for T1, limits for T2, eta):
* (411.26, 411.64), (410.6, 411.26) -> -0.068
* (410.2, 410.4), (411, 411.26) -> -0.020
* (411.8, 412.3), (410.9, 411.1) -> 0.079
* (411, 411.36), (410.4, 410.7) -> 0.025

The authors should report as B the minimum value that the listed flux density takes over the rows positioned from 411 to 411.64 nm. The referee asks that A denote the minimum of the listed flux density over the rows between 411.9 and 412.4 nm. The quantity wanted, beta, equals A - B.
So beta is 0.0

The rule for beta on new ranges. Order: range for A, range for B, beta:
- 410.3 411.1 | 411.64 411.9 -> -0.9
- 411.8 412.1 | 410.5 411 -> 1.0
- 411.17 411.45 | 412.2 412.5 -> 0.1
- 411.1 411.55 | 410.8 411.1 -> 0.8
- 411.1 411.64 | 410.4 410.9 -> 1.1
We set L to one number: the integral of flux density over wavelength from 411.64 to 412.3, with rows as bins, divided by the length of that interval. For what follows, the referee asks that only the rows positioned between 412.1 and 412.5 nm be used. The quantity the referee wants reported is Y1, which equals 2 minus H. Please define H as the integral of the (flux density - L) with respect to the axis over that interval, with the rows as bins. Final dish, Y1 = 1.87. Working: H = 0.13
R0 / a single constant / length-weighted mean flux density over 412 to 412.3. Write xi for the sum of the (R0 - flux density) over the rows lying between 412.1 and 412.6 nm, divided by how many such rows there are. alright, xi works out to -0.15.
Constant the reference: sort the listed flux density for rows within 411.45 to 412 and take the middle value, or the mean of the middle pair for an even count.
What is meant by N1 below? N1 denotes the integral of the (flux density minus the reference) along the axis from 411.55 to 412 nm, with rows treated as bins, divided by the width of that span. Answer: 0.0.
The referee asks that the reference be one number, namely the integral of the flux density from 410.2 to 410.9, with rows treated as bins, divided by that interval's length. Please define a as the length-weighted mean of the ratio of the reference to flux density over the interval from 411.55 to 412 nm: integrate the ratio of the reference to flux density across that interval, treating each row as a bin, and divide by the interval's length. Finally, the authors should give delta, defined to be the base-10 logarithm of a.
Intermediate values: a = 0.95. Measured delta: -0.023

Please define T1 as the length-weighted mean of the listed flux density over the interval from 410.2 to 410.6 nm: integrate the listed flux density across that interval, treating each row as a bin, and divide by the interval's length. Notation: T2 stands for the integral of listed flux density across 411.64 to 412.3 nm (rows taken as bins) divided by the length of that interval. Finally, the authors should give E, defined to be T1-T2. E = -0.7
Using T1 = 12.3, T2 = 13.1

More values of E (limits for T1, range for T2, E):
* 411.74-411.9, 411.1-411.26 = -0.8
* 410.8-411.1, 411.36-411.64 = -0.3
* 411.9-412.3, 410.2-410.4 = 0.6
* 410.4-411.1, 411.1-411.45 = -1.2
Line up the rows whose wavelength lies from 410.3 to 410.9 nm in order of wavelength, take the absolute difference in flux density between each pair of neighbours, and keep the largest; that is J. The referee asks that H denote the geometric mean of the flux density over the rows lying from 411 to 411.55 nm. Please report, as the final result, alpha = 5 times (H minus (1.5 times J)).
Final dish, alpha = 65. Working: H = 13.4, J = 0.30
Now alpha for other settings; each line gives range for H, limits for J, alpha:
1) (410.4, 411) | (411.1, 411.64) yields 59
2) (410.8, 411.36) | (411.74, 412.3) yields 64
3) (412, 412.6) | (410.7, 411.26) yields 64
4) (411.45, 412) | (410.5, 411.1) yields 62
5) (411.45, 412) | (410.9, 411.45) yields 62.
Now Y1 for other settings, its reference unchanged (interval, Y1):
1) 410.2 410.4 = 2.09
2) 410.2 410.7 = 2.41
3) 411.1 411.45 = 1.82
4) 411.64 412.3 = 2.00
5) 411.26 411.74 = 1.91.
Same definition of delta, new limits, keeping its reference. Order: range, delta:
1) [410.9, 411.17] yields -0.032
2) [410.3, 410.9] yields 0.003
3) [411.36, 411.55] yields -0.038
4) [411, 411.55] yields -0.041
